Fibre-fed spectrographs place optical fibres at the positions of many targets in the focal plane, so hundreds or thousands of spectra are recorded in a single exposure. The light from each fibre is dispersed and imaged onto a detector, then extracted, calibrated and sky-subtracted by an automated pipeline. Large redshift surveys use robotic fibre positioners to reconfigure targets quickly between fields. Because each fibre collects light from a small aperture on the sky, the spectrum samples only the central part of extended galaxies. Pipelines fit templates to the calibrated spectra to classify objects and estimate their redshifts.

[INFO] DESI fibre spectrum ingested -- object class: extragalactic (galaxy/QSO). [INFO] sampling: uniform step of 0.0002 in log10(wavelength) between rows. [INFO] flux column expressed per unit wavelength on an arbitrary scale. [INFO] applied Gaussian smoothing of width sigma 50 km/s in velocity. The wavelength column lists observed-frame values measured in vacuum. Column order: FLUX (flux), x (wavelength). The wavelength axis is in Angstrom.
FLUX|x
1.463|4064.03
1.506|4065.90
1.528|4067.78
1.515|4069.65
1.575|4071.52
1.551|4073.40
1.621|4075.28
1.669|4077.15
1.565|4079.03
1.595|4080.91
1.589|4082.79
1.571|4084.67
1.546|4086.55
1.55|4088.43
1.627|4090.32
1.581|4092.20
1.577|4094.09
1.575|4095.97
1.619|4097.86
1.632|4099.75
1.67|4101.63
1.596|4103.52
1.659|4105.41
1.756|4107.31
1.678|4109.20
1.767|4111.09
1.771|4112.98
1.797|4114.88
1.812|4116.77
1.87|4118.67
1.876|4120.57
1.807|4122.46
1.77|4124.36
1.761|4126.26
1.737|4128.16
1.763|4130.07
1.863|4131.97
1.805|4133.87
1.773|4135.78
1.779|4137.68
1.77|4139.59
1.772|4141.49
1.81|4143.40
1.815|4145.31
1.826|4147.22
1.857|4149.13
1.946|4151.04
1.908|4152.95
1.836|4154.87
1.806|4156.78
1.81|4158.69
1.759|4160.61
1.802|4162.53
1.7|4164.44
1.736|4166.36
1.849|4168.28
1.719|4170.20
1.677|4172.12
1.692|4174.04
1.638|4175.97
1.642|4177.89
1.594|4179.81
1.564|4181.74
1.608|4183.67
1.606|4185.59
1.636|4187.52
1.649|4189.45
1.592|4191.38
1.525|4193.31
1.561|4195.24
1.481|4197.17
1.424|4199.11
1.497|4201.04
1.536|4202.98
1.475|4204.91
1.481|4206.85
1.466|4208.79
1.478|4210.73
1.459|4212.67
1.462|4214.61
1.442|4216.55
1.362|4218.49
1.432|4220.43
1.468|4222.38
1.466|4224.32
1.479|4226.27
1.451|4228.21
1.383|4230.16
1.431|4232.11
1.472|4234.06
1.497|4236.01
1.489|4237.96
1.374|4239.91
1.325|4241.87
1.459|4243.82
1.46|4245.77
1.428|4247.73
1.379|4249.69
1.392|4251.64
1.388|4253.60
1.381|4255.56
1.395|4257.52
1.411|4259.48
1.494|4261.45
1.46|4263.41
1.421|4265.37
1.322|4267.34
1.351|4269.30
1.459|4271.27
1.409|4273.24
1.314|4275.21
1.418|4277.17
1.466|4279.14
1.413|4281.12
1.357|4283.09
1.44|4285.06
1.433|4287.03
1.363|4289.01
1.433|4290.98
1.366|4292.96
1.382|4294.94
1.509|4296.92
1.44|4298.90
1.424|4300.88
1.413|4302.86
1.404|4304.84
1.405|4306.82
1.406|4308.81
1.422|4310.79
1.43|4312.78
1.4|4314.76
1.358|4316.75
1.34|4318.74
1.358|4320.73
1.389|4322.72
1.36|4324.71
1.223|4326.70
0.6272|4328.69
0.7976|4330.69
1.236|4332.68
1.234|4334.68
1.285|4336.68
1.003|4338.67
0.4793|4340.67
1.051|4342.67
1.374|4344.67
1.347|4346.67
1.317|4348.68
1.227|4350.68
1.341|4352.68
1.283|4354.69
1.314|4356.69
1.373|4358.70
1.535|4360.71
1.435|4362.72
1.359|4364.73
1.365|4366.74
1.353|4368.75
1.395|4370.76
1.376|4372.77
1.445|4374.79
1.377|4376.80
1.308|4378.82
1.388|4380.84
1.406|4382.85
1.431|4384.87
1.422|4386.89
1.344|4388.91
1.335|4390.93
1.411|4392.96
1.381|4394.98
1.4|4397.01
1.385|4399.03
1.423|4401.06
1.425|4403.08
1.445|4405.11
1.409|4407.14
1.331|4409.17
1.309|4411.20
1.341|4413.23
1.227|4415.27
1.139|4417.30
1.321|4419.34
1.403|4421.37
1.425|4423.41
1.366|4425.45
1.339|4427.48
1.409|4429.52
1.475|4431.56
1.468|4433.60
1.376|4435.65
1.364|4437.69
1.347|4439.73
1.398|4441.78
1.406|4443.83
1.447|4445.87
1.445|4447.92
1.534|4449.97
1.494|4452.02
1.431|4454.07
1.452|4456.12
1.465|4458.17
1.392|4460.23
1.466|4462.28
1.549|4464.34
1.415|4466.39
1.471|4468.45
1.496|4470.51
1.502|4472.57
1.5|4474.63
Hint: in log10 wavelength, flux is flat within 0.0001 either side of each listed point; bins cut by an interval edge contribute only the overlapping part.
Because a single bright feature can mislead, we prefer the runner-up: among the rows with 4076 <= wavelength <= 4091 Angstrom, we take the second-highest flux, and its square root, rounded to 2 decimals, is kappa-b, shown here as 1.28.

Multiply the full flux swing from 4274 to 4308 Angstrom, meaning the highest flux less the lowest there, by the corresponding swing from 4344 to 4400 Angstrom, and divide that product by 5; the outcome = 0.0120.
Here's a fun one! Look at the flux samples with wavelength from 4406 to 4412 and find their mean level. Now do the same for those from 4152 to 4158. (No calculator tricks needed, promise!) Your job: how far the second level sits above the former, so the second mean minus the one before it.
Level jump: 0.50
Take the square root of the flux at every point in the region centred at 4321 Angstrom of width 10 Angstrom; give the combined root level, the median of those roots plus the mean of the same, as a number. 2.33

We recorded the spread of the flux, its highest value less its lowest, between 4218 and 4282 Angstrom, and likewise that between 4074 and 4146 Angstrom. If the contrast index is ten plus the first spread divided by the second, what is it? 10.6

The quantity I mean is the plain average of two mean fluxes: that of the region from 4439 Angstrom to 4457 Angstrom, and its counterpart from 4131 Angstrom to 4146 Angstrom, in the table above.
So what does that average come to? 1.62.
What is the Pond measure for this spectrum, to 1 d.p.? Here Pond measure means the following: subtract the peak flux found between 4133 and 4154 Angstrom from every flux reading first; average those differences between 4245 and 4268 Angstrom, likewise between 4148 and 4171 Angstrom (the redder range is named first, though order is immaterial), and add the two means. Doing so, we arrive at -0.7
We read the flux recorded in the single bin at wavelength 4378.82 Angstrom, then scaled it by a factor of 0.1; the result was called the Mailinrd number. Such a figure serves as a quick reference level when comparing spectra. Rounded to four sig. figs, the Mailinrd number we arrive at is 0.1308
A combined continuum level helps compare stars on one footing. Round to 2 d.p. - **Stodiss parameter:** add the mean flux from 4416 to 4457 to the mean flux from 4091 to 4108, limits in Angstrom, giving 3.03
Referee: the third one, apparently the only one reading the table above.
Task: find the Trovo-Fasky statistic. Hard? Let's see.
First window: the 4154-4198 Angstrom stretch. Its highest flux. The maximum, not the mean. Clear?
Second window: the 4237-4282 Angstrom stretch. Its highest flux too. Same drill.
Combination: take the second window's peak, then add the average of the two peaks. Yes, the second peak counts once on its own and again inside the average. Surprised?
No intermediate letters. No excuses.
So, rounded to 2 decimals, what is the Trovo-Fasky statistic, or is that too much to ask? 3.17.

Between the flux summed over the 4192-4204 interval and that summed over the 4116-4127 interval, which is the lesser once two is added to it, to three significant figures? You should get 11.0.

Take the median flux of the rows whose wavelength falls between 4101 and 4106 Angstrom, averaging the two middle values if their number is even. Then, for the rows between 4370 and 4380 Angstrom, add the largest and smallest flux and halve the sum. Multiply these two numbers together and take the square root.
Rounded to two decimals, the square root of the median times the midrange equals 1.51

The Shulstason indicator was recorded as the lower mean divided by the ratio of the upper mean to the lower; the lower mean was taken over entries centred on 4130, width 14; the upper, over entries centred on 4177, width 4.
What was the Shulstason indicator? 1.94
